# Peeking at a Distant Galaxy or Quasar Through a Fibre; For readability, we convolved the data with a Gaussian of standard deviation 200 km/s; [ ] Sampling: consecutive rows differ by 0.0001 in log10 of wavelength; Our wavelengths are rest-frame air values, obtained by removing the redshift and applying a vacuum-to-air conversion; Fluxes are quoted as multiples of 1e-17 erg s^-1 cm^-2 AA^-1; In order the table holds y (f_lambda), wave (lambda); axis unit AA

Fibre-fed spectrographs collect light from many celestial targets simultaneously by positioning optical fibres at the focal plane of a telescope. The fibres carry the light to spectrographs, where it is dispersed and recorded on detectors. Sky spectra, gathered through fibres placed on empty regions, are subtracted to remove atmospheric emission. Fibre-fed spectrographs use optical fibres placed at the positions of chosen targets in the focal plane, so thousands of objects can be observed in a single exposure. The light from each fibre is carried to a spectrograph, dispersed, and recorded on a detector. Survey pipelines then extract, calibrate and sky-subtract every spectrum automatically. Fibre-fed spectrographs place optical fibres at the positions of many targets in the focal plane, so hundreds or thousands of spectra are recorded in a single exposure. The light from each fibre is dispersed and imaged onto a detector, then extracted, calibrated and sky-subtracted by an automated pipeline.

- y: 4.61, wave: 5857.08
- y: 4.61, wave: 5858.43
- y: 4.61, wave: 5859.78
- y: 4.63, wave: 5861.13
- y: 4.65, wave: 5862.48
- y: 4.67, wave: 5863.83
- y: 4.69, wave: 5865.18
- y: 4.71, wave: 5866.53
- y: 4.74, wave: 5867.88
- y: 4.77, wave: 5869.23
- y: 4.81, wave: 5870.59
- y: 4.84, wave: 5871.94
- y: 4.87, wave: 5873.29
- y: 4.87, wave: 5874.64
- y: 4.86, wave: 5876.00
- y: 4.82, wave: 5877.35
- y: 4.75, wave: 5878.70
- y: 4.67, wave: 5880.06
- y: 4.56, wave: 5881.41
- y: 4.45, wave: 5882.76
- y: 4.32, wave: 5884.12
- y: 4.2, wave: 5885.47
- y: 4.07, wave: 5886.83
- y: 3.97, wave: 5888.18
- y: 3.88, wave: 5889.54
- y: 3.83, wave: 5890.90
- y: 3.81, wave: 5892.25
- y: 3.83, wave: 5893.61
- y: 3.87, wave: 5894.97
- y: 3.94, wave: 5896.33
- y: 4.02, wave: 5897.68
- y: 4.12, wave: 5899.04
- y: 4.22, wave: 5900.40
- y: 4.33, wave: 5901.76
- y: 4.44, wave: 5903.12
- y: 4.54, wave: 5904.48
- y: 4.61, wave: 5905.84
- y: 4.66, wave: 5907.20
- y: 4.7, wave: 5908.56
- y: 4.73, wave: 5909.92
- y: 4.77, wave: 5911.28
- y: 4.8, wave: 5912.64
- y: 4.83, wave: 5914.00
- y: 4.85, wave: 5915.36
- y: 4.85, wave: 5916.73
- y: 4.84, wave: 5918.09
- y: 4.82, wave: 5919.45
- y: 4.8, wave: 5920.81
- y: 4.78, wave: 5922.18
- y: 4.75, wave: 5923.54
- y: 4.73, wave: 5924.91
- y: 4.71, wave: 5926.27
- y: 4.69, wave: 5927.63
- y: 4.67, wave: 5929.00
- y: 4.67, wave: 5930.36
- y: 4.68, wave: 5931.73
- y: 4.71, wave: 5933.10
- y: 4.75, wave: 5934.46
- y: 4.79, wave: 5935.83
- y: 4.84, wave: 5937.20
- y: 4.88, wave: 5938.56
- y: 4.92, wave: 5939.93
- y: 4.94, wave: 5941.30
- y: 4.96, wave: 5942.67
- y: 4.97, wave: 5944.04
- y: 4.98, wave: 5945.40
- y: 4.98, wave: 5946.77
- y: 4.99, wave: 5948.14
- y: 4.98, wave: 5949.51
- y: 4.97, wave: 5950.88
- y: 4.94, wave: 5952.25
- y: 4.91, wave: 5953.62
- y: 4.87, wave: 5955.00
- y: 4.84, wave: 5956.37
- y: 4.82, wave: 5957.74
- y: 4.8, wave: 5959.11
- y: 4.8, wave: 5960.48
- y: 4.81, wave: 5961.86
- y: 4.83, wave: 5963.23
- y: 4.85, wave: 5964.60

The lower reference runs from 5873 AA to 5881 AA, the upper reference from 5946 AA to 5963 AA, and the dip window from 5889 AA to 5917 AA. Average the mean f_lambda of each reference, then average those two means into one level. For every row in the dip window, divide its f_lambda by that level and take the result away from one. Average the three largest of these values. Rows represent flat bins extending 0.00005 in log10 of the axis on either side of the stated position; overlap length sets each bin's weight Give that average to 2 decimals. 0.21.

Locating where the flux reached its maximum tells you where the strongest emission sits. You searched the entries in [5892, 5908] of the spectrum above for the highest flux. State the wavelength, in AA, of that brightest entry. 5907.20 AA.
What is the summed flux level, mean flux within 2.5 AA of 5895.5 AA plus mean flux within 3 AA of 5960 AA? 8.72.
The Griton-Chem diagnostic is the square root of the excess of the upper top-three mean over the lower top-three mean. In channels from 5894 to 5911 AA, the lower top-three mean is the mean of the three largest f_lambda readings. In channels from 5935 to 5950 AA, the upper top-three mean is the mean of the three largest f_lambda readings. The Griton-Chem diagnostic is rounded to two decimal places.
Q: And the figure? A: 0.54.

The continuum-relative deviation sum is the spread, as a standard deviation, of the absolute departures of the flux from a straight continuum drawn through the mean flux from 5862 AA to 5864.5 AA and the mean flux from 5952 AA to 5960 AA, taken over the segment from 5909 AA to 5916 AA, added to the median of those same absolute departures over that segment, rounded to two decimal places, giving 0.06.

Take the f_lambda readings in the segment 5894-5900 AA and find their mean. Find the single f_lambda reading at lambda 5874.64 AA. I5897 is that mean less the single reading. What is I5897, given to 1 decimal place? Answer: -0.9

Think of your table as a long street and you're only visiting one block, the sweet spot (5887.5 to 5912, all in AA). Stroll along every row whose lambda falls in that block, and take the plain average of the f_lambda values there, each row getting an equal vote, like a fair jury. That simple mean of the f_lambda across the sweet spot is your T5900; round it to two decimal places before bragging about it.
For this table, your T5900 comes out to 4.24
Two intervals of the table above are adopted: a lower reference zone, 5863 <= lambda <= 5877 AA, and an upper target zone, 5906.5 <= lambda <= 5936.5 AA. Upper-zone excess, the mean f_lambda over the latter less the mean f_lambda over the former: -0.03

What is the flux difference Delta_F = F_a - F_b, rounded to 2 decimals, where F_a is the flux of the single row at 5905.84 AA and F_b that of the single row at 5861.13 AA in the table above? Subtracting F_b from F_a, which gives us -0.02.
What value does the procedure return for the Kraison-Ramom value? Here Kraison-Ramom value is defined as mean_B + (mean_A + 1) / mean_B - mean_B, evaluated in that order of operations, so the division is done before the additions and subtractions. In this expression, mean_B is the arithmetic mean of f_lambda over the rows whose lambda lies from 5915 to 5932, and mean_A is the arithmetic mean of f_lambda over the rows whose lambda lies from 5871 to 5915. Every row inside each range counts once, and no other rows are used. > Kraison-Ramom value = 1.14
